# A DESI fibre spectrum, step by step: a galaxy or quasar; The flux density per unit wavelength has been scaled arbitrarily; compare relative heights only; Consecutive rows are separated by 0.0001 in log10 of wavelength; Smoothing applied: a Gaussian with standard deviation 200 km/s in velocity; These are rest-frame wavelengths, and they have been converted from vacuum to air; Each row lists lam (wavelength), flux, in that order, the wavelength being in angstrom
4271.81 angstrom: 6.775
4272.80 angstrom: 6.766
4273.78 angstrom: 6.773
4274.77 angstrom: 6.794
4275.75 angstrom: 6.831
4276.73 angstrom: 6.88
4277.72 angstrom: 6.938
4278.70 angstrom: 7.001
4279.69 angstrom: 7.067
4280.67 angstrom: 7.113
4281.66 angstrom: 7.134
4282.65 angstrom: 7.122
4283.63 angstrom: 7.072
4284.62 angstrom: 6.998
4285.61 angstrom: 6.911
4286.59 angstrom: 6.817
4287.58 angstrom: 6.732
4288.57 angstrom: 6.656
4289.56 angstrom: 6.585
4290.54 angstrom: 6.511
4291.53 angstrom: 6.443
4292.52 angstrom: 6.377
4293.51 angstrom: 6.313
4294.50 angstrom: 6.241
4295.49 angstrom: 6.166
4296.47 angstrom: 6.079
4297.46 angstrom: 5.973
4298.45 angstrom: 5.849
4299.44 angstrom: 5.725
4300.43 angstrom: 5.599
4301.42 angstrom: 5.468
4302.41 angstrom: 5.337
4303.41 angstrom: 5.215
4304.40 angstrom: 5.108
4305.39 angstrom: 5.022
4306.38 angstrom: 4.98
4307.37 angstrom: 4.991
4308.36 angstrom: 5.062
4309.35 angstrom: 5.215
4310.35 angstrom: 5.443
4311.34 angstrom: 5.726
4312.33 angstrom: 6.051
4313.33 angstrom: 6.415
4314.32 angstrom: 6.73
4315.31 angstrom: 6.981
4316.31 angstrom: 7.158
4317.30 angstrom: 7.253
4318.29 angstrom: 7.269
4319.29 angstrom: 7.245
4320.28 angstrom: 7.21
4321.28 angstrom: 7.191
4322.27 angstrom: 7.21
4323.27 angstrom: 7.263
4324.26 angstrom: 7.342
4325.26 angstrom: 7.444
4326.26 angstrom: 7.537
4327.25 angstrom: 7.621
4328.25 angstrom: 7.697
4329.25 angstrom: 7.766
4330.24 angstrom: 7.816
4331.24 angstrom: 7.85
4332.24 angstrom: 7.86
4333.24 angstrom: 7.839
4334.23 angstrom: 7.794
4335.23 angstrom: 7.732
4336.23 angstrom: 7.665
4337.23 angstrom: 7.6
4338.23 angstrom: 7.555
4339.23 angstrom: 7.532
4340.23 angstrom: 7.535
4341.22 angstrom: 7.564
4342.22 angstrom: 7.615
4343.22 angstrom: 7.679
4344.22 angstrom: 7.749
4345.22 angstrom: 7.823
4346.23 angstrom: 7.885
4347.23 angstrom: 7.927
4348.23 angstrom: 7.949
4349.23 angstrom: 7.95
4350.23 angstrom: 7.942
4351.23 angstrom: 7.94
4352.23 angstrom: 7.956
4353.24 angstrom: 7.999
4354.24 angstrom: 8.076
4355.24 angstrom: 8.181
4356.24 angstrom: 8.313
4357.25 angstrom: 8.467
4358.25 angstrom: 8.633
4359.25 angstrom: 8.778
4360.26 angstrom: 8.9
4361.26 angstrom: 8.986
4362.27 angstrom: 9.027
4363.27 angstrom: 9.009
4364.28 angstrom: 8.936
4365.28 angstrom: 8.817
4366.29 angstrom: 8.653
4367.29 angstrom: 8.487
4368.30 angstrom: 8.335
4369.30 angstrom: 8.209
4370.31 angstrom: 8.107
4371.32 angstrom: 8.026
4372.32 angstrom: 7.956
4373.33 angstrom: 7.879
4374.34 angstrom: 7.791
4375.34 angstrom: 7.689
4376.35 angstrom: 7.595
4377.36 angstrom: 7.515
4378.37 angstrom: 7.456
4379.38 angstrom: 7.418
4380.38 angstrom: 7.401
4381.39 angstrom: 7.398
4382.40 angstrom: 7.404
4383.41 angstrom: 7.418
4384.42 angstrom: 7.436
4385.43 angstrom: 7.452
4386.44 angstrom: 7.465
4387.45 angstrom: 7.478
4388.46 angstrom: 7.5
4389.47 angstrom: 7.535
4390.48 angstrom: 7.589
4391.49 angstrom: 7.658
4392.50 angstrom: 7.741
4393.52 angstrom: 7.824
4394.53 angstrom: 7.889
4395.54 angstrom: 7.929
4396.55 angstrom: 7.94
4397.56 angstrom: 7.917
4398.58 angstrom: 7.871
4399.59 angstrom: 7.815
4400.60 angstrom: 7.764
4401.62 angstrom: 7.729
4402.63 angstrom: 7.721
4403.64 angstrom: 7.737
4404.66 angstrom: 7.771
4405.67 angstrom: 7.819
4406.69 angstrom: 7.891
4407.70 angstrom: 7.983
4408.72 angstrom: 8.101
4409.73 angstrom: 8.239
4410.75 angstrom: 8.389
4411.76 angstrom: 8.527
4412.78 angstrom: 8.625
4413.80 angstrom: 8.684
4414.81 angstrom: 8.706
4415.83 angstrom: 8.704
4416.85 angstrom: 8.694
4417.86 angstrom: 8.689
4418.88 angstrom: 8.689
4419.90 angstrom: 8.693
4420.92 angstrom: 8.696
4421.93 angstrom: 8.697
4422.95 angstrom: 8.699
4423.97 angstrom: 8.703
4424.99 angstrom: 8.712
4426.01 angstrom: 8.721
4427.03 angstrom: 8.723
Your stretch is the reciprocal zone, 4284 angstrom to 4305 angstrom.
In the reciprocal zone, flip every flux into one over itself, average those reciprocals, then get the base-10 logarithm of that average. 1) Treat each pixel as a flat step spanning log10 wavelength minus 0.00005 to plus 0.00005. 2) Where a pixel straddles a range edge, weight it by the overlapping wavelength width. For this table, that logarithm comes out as -0.78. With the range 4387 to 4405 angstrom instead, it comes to -0.89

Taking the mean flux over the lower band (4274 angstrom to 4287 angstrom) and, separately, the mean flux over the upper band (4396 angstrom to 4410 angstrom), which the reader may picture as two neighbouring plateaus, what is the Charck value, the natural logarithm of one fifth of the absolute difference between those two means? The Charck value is -1.7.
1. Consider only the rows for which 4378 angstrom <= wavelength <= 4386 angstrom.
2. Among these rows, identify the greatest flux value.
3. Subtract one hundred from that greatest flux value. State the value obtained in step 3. -92.5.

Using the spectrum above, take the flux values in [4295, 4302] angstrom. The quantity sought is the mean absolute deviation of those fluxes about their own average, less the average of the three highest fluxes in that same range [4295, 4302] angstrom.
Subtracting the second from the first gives -5.9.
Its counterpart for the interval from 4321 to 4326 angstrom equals -7.3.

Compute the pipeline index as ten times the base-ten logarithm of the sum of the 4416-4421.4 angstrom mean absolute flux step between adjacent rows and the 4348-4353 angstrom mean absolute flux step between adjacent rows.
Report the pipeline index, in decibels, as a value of -20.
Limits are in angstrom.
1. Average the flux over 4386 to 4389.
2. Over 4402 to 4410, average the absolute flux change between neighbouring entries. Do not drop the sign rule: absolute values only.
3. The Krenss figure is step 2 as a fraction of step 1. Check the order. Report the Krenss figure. 0.010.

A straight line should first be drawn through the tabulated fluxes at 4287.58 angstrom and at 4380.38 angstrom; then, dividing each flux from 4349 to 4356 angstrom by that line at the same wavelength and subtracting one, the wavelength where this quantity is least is 4351.23 angstrom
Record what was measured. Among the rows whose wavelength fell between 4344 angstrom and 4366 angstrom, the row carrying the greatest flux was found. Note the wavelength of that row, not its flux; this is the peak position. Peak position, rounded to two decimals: 4362.27 angstrom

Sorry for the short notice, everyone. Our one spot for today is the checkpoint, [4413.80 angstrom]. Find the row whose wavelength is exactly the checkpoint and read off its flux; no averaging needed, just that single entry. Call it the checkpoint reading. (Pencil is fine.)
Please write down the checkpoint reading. 8.684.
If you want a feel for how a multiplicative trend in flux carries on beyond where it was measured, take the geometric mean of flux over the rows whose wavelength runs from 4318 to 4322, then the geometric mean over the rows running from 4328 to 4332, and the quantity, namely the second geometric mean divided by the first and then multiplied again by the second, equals 8.4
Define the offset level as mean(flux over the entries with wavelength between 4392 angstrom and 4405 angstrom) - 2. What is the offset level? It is 5.8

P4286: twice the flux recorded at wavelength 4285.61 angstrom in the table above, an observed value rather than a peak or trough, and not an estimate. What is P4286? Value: 13.8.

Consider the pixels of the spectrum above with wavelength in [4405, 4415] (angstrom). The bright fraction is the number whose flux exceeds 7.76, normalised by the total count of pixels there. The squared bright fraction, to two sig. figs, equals 1.0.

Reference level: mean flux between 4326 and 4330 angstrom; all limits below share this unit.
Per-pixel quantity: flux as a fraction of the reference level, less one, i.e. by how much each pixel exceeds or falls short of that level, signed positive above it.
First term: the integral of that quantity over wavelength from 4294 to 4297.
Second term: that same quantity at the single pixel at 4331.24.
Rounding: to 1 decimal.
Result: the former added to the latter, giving -0.6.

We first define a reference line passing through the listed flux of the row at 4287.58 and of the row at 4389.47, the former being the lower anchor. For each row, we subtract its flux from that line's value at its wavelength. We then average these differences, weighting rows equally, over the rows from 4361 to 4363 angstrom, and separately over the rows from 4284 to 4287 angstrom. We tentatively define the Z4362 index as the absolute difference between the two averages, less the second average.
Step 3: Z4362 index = 1.7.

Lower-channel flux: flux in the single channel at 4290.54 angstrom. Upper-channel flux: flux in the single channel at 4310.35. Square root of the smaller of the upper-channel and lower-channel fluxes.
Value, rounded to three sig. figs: 2.33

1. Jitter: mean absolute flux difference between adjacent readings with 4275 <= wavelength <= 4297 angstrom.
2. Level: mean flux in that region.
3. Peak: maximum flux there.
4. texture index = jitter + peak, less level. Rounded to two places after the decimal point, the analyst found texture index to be 0.47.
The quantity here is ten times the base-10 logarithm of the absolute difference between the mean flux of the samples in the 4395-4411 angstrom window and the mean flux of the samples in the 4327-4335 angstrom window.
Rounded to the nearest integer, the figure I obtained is -9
